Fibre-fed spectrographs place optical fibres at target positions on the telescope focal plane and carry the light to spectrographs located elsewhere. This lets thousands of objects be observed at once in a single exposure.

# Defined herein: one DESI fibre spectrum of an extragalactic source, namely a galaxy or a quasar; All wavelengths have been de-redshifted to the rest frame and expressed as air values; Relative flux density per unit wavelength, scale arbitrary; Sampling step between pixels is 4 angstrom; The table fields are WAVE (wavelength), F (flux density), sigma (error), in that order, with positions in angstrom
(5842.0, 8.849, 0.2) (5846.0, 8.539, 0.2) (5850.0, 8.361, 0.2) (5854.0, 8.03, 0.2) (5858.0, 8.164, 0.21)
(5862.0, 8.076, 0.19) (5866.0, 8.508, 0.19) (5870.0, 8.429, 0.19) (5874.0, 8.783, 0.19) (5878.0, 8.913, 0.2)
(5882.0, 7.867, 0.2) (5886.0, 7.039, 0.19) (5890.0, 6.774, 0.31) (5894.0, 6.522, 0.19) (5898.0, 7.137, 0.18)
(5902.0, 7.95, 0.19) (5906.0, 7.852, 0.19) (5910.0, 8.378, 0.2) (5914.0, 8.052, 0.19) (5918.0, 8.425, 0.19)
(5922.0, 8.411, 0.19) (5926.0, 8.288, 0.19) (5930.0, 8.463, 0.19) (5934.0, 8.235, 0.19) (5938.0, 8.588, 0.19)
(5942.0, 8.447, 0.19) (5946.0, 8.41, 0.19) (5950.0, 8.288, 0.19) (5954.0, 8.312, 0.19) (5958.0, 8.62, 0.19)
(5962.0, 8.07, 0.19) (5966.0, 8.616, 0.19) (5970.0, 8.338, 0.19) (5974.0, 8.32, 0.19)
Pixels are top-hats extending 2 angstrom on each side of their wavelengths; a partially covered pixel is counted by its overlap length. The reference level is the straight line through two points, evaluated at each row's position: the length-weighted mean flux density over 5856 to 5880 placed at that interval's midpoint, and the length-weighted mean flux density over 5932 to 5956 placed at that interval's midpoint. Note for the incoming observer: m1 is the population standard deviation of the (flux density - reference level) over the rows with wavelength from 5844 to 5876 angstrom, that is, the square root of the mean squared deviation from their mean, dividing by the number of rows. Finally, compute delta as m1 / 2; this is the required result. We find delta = 0.123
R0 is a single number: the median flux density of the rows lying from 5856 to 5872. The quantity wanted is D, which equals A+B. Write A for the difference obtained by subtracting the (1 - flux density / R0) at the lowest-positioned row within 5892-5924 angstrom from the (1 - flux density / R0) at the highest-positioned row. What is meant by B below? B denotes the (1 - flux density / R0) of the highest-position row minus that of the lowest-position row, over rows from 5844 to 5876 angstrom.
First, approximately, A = -0.23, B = -0.029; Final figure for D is -0.26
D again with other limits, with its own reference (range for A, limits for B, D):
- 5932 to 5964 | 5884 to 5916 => -0.10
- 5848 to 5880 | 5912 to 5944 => -0.11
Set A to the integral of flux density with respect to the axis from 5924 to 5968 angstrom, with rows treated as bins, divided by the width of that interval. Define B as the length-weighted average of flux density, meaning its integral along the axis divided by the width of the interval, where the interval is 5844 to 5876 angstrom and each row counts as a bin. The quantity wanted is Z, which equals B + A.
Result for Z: 16.8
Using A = 8.39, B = 8.36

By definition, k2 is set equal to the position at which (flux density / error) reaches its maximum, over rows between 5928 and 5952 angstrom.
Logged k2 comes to 5938.0 angstrom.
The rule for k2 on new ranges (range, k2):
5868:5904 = 5874.0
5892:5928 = 5918.0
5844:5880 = 5874.0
